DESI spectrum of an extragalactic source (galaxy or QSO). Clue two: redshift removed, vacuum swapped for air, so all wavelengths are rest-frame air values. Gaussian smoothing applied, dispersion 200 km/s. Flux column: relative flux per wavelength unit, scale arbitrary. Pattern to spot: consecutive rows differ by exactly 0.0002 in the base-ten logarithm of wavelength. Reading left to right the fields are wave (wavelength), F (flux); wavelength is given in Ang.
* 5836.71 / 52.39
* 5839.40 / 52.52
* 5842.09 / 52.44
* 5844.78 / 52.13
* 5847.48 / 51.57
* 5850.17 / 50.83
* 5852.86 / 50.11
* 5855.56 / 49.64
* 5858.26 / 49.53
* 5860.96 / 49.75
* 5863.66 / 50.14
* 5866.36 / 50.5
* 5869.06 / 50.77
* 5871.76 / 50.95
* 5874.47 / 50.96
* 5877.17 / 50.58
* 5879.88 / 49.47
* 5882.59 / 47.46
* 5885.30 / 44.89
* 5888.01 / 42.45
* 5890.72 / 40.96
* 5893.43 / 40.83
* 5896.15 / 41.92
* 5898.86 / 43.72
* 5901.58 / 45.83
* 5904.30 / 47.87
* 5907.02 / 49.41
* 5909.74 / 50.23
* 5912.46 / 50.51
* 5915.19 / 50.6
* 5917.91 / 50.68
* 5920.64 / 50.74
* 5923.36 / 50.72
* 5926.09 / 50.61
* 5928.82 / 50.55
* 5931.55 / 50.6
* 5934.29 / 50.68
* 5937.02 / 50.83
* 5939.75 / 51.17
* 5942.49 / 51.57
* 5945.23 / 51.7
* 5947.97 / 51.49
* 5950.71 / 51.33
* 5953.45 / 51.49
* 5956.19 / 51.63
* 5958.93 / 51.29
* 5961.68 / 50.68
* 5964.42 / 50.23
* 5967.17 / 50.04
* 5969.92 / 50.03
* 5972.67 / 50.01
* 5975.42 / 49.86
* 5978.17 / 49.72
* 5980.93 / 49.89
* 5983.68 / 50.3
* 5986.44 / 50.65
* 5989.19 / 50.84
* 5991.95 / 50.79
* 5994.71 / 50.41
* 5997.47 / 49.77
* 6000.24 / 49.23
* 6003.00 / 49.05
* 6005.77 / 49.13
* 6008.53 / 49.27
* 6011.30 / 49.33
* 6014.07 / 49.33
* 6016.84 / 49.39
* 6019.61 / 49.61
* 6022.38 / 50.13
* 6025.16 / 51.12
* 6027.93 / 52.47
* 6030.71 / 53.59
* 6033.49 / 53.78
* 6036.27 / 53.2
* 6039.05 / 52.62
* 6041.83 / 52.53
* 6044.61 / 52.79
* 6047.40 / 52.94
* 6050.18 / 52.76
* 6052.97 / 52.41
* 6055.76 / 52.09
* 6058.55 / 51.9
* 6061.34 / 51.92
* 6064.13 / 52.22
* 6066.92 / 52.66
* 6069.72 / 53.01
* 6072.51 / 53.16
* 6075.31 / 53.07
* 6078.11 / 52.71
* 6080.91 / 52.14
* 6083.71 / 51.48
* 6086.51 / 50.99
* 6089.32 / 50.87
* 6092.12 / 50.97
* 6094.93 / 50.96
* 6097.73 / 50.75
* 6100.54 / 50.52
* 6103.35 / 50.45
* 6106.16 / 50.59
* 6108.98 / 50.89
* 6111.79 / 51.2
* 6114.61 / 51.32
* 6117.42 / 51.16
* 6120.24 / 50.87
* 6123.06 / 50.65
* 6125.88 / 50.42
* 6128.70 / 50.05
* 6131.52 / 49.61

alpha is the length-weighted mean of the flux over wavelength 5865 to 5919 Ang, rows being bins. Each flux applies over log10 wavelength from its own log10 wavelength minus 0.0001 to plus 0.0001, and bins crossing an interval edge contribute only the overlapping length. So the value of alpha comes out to 47.5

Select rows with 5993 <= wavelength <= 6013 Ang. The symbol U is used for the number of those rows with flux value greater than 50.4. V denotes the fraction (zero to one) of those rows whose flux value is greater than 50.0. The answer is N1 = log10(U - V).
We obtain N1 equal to -0.1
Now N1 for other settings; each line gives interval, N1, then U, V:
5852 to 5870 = 0.2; 2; 0.6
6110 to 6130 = 0.7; 6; 1.0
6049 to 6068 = 0.8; 7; 1.0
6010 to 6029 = 0.2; 2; 0.4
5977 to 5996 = 0.5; 4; 0.7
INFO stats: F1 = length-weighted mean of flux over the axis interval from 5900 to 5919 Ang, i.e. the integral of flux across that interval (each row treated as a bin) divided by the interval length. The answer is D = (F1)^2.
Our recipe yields 2422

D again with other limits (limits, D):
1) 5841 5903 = 2316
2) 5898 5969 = 2528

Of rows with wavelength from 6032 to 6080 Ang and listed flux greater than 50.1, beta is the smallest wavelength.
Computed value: 6033.49 Ang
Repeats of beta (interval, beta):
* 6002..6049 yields 6022.38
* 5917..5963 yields 5917.91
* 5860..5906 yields 5863.66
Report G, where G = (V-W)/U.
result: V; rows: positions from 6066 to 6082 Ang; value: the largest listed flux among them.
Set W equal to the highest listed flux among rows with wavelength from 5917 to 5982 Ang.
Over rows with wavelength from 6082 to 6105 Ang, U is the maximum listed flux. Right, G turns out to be 0.028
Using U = 51.48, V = 53.16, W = 51.7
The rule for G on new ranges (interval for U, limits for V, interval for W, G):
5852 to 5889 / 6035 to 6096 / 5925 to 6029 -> 0.014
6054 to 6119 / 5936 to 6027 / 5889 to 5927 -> 0.018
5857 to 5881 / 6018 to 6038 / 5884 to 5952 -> 0.041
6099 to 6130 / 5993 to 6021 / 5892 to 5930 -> -0.006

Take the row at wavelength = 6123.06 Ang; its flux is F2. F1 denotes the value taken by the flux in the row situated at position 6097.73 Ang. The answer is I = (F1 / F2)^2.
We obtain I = 1.00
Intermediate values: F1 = 50.75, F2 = 50.65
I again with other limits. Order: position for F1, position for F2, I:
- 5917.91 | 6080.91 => 0.94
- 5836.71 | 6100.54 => 1.08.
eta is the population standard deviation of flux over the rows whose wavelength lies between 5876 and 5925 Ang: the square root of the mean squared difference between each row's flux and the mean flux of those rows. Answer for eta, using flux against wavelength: 3.7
